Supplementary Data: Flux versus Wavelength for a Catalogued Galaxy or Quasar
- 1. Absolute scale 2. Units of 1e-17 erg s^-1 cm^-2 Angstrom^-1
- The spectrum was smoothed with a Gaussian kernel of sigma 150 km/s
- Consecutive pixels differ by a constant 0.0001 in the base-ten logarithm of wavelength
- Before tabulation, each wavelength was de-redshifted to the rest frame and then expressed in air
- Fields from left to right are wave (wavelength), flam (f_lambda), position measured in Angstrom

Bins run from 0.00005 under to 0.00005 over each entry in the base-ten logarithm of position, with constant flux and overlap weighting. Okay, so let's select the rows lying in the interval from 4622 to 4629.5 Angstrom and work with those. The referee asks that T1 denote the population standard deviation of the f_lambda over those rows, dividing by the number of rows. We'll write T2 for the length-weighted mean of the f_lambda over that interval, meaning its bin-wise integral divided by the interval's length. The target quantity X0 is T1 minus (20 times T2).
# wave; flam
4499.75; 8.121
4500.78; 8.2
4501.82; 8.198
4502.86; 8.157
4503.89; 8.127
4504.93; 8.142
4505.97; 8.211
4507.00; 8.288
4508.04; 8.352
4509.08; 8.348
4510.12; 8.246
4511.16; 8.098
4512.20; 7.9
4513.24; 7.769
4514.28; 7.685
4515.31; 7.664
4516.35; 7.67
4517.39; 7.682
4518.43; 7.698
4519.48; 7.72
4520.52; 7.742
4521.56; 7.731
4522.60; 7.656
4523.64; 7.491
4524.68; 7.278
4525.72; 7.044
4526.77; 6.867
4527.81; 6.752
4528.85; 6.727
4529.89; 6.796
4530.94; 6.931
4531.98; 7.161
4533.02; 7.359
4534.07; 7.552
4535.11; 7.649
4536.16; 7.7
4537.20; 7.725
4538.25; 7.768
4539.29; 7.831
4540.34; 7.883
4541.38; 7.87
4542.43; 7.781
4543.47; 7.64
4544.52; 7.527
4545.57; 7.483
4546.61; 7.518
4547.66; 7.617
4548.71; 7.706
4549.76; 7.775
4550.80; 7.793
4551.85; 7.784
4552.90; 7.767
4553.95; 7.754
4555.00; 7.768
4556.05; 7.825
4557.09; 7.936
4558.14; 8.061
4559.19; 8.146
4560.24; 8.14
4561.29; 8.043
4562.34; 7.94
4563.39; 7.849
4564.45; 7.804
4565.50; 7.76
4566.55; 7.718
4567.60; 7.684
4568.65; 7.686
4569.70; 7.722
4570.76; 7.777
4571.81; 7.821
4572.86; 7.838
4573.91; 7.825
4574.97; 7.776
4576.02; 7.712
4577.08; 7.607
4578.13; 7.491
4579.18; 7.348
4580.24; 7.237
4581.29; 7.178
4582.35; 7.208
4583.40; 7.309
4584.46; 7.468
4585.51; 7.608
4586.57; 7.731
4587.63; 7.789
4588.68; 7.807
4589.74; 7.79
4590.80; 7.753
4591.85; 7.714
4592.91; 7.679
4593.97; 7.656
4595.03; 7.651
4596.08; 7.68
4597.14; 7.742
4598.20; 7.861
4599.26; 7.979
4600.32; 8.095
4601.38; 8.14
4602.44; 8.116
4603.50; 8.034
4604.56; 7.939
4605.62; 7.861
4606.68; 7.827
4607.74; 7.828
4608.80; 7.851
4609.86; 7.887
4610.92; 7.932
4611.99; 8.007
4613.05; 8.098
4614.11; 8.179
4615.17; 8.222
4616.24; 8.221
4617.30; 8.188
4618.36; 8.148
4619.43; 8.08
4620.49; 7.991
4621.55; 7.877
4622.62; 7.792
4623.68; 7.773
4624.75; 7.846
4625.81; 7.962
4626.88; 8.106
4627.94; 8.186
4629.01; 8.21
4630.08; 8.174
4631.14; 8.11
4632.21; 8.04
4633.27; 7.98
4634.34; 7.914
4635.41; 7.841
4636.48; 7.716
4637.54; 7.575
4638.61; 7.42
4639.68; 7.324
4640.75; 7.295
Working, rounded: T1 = 0.17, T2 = 7.97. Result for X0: -159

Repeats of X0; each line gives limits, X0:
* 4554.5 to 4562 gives -160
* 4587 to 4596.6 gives -155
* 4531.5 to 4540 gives -152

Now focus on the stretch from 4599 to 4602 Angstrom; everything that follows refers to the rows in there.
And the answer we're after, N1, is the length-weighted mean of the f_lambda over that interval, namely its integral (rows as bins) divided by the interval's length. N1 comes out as 8.08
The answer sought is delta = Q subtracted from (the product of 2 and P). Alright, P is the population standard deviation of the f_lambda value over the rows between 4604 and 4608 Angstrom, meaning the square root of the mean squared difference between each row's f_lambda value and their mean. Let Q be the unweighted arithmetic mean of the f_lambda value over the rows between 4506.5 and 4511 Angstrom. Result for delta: -8.22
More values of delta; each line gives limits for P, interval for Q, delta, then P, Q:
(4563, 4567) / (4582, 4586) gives -7.30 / 0.049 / 7.40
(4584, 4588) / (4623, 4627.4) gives -7.68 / 0.123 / 7.92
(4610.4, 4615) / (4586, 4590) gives -7.59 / 0.093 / 7.78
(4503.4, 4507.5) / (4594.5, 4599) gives -7.61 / 0.064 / 7.73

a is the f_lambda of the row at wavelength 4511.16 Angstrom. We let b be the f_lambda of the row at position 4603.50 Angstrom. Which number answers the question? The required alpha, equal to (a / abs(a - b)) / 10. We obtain 12.7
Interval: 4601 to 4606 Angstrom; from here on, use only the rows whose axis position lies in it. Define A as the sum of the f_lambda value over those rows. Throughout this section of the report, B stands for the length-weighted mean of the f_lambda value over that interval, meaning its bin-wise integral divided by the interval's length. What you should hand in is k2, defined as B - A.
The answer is -32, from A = 40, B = 8.02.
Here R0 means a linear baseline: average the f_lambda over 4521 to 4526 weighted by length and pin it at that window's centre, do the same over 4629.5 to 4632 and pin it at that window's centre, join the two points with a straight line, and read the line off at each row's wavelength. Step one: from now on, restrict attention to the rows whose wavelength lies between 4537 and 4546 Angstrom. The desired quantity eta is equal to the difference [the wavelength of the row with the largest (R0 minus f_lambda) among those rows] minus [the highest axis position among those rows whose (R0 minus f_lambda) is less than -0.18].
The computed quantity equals 3.1 Angstrom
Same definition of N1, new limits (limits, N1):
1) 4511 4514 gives 7.88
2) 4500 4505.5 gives 8.16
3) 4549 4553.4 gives 7.78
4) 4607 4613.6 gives 7.93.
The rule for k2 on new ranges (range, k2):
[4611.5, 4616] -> -24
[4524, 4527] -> -14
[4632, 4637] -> -32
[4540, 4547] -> -46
